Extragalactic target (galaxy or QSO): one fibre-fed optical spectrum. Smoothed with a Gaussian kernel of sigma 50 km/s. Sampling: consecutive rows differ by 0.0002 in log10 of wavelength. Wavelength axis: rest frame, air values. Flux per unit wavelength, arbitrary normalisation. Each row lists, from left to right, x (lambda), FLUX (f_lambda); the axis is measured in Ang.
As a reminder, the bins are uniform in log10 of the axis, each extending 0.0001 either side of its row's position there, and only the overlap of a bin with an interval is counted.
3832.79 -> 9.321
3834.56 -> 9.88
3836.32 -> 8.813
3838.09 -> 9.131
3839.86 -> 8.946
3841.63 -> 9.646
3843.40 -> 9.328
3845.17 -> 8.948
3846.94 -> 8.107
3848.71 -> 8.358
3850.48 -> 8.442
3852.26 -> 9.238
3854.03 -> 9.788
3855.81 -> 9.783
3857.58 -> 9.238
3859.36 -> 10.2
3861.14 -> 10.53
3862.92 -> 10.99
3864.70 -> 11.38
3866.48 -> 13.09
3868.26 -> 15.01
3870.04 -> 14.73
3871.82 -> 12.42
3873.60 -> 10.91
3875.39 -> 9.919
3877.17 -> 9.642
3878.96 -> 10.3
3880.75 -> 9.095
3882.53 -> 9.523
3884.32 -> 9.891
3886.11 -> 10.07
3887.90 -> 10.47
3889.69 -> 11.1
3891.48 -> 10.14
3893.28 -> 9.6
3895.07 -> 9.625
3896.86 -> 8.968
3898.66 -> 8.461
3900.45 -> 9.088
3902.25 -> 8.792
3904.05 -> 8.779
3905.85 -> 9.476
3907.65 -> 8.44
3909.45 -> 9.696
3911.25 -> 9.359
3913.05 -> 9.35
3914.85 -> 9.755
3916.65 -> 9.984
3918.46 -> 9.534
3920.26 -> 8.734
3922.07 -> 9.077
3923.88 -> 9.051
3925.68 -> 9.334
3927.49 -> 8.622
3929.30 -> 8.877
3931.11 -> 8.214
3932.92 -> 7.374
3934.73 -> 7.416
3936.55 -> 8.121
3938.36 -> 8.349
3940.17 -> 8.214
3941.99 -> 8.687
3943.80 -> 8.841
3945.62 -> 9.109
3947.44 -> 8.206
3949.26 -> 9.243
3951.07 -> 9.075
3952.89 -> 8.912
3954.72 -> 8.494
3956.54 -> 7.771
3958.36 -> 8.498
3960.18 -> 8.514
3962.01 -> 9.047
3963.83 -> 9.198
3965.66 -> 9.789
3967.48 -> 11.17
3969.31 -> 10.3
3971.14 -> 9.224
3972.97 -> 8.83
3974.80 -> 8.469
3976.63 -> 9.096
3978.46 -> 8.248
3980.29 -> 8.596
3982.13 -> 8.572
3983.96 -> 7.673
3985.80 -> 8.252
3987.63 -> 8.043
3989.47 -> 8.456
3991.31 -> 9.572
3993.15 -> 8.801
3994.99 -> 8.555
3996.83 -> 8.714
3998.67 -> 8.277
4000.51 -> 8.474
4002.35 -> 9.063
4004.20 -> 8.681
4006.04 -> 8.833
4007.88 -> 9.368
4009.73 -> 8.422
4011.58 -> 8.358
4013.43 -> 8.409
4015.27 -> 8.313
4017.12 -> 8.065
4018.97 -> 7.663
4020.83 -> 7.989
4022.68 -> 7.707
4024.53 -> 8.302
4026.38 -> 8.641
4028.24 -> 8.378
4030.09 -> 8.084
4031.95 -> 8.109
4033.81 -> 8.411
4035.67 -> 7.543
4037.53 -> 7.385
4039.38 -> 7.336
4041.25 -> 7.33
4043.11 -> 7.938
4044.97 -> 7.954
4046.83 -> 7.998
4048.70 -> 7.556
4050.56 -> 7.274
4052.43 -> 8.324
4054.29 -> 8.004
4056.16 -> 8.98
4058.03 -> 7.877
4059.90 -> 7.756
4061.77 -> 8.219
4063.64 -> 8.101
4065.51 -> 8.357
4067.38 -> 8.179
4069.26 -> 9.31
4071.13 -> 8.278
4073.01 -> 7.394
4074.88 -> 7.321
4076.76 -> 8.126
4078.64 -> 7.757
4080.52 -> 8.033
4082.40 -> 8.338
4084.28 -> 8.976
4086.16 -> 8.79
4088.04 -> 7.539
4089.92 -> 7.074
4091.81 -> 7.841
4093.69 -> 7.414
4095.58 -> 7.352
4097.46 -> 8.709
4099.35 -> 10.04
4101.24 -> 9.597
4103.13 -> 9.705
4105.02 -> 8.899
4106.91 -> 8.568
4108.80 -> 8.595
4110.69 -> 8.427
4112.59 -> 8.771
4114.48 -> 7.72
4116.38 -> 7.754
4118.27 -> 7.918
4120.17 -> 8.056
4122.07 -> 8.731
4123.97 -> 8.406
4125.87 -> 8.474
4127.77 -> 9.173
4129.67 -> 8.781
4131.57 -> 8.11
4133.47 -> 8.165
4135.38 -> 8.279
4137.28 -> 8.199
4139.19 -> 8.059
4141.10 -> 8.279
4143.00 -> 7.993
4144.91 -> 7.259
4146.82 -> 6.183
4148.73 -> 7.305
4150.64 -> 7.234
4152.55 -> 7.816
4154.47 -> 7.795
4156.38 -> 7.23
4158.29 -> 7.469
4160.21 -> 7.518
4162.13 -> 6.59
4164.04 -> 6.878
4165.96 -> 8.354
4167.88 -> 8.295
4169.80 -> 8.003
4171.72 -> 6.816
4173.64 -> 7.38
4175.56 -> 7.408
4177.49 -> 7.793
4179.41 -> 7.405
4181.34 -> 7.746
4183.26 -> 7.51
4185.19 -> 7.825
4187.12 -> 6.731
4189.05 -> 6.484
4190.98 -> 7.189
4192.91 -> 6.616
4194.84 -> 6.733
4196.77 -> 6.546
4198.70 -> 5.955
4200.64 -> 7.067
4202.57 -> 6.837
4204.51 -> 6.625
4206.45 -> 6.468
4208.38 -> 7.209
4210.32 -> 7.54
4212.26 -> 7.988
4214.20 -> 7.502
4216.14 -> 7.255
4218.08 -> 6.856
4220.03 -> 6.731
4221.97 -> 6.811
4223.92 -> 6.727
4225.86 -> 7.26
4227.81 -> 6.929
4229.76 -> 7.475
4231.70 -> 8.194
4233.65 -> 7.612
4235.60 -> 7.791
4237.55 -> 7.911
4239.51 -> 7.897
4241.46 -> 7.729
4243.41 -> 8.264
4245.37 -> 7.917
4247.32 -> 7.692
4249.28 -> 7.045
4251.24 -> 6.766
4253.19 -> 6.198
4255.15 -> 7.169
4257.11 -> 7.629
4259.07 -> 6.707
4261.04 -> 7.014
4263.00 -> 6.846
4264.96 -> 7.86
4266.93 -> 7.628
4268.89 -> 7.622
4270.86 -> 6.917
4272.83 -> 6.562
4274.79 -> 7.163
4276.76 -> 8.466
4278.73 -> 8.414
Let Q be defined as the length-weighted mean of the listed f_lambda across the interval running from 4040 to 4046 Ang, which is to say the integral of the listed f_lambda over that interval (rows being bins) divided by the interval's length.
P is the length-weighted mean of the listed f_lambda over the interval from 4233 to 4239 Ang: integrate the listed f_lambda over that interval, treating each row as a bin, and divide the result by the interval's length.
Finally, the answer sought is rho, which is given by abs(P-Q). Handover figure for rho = 0.1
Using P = 7.8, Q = 7.7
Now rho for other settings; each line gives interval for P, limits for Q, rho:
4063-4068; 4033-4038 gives 0.4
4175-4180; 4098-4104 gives 2.1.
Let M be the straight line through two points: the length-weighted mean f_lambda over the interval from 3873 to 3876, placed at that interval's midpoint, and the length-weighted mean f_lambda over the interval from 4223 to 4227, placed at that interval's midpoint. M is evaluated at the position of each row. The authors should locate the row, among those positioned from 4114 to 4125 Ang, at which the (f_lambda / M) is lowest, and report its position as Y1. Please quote 4114.48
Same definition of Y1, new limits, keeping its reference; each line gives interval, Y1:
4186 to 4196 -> 4189.05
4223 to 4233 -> 4223.92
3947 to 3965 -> 3956.54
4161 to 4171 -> 4162.13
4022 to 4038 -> 4037.53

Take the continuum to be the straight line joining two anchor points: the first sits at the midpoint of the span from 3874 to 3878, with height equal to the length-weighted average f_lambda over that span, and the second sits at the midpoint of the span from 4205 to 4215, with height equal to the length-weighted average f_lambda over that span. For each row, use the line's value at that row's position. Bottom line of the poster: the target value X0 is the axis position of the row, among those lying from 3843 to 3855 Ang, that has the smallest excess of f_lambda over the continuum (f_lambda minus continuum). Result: 3846.94 Ang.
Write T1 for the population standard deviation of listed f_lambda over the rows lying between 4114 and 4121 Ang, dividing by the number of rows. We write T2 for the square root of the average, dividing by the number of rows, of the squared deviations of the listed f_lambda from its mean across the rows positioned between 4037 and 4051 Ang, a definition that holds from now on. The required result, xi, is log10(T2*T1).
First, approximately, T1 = 0.13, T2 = 0.29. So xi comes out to -1.4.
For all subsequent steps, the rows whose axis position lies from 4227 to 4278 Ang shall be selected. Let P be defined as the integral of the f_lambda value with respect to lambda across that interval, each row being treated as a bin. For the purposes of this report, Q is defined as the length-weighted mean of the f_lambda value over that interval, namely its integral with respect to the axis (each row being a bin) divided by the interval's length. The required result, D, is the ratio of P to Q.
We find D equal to 51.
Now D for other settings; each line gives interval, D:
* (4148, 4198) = 50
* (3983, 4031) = 48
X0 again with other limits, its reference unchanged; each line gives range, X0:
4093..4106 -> 4095.58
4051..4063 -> 4059.90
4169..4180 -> 4171.72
